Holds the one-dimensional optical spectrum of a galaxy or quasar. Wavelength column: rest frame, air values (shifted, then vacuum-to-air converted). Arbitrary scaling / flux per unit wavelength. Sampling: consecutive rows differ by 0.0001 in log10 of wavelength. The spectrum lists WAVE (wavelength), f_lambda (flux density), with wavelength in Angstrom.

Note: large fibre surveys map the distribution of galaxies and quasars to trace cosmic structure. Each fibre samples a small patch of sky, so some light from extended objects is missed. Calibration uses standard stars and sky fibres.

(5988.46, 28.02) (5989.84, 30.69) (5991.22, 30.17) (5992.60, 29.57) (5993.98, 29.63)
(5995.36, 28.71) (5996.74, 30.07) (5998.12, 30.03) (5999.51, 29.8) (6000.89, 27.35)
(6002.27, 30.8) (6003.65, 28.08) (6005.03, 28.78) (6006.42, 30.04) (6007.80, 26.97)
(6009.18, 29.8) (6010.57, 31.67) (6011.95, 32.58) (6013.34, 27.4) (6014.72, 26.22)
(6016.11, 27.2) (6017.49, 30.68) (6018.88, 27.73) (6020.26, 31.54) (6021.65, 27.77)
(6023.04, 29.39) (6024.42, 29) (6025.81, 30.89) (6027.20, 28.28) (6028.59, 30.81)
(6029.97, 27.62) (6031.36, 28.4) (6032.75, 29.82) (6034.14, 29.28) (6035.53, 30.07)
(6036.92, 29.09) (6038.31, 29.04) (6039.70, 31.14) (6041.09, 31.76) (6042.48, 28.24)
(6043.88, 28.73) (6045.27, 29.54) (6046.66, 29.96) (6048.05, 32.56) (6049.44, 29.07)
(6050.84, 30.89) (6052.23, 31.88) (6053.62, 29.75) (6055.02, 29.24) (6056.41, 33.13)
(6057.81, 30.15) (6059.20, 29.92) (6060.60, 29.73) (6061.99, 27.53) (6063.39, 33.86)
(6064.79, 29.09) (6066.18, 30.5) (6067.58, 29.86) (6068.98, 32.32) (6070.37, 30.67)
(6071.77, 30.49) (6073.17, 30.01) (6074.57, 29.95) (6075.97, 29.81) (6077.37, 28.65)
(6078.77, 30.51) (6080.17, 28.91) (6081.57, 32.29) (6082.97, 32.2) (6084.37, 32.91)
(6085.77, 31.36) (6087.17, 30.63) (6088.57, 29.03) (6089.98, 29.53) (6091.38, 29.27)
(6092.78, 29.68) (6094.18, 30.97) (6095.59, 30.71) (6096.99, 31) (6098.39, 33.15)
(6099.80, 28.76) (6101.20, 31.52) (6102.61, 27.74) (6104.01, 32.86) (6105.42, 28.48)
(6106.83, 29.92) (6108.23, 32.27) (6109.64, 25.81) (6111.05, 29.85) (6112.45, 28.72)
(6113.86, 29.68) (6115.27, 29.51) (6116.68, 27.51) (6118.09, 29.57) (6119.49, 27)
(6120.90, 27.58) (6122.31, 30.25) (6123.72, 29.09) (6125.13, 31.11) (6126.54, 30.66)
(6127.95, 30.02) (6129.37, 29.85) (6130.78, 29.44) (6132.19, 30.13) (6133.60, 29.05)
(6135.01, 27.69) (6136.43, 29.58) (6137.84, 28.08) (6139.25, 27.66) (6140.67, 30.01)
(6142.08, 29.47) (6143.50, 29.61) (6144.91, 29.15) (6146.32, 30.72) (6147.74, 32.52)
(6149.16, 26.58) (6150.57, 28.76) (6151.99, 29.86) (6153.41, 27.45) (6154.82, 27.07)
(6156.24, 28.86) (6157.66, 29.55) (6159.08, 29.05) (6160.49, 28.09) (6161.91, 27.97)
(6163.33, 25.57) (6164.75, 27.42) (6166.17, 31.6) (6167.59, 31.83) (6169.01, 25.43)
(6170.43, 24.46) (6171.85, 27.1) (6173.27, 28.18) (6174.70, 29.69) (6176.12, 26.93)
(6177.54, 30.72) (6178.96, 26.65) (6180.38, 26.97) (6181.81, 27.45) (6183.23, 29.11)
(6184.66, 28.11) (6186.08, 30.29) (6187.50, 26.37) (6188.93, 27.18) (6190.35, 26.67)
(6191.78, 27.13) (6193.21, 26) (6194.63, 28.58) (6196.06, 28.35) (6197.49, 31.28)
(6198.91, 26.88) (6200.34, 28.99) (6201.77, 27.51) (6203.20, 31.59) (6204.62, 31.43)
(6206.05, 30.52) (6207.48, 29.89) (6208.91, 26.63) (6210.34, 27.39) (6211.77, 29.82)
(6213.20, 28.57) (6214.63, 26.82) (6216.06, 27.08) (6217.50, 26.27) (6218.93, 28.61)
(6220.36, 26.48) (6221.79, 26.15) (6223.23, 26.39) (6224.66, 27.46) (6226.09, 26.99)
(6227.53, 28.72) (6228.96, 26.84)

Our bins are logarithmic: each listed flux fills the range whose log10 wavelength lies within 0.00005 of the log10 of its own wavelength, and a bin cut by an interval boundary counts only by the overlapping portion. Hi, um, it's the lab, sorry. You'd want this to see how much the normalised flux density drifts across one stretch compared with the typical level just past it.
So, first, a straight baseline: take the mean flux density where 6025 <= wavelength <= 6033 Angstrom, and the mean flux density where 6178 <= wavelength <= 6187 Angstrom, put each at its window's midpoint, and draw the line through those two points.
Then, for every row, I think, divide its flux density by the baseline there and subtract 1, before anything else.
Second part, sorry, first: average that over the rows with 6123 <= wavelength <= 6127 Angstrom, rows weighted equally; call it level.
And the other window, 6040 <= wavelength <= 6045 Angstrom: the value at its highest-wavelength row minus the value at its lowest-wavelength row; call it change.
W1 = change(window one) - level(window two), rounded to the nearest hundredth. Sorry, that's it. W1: -0.16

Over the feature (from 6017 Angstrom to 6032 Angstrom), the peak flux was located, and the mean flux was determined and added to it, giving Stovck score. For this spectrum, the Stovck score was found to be 60.8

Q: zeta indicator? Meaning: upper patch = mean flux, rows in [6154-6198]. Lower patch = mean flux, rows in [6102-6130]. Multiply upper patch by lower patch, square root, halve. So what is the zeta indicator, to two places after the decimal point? 14.35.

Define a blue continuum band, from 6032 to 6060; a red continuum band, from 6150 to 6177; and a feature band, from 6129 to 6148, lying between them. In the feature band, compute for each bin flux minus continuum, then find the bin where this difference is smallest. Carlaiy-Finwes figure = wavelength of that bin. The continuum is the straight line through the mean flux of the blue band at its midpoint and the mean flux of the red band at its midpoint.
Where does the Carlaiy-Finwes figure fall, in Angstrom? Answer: 6135.01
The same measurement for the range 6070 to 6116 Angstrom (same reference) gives 6109.64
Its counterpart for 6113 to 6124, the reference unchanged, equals 6119.49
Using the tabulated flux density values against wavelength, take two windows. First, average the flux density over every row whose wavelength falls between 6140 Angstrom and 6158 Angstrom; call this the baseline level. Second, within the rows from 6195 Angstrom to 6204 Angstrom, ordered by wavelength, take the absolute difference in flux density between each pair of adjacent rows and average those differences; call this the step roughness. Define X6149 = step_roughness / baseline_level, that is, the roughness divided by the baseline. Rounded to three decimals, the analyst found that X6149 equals 0.103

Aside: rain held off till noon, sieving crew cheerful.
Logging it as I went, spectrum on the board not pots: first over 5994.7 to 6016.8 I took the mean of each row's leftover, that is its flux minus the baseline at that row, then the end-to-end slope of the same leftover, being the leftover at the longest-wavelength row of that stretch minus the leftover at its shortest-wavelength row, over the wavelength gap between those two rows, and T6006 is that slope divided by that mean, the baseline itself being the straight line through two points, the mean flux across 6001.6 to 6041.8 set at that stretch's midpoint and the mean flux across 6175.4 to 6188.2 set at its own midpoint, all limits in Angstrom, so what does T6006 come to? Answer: 0.16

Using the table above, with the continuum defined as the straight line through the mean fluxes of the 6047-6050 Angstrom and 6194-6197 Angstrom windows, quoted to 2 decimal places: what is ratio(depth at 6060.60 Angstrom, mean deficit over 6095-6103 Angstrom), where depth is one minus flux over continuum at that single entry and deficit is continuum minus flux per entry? -0.06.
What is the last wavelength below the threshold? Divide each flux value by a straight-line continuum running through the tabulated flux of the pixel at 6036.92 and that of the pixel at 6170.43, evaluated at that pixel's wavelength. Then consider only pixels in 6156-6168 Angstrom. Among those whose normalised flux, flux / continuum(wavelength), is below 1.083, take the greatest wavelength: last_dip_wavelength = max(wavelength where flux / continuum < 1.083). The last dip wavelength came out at 6163.33 Angstrom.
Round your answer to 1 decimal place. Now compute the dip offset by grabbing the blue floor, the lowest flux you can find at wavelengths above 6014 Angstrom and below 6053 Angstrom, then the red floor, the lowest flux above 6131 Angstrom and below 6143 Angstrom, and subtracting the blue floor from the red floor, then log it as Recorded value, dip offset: 1.4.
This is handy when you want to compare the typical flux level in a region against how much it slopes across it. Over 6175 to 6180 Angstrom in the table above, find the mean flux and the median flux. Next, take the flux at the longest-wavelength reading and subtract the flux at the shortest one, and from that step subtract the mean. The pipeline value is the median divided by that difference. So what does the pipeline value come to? -0.95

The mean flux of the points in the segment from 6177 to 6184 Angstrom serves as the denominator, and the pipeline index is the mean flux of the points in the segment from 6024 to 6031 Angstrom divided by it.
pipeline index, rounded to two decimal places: 1.04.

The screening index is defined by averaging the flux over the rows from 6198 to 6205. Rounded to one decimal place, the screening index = 29.3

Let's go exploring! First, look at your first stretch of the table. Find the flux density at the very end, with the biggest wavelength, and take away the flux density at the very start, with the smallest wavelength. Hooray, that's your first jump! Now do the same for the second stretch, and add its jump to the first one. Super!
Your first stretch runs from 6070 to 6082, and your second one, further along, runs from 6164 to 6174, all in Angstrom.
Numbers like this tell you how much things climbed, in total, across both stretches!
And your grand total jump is 2.4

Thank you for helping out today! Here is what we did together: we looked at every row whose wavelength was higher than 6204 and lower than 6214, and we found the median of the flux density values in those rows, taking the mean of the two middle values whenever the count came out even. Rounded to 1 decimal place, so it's 29.8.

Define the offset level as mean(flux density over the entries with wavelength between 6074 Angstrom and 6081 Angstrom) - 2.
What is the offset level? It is 27.6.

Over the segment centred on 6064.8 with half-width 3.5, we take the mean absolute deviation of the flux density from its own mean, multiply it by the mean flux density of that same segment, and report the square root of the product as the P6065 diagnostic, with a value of 7.0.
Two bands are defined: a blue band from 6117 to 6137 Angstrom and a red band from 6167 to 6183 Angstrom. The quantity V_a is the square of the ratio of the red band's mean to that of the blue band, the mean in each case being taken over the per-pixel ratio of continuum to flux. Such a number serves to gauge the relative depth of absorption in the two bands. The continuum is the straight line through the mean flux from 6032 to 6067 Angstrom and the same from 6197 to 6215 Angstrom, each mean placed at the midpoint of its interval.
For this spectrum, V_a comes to 1.10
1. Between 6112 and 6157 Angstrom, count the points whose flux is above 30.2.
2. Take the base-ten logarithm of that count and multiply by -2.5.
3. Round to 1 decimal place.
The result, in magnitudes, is -1.7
